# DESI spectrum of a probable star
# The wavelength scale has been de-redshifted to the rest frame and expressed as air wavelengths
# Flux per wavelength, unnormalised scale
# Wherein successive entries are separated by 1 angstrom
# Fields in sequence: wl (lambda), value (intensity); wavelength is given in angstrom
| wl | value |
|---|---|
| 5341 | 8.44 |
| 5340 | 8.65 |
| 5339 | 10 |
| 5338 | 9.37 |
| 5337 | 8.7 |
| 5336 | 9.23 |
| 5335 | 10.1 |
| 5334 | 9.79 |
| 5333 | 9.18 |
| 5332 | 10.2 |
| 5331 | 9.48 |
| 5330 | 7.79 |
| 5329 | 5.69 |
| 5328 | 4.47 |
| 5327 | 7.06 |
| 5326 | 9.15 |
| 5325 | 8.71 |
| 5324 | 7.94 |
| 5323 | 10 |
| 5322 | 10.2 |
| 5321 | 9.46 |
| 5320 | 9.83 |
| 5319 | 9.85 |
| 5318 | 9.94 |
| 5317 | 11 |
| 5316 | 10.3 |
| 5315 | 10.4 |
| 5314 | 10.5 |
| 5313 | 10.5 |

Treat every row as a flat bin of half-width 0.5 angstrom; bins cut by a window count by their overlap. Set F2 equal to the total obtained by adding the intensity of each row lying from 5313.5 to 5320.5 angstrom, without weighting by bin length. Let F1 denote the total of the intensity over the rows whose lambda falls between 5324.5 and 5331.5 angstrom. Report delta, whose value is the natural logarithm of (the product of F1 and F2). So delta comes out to 8.23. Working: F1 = 52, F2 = 72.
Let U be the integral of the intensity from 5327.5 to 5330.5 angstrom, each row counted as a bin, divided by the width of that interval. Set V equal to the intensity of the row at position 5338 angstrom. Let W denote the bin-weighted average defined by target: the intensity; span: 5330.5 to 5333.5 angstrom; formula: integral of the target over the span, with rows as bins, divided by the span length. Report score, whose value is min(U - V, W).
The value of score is -3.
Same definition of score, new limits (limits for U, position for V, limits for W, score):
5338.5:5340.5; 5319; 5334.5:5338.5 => -1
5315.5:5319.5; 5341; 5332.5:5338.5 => 2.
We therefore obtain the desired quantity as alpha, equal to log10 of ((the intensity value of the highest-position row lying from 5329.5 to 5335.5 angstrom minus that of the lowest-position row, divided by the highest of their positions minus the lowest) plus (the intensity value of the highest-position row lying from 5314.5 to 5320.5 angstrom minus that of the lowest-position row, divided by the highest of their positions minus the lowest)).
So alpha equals -0.46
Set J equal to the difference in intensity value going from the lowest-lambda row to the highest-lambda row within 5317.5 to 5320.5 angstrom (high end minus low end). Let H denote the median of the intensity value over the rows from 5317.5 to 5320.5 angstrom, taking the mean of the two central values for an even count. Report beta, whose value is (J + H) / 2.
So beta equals 4.87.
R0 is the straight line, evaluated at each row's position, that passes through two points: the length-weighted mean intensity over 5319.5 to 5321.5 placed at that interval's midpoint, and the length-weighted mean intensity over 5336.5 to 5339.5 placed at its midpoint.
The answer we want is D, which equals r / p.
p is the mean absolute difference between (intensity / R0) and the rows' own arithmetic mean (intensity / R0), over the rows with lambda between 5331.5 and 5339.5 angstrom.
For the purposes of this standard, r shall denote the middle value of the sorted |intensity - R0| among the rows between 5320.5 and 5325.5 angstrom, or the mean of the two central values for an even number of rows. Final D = 12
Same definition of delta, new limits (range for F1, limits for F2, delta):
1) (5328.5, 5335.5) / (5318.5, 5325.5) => 8.32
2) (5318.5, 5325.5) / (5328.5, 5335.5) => 8.32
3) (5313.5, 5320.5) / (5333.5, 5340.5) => 8.46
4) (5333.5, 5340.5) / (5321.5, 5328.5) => 8.24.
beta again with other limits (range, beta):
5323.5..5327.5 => 3.72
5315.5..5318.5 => 4.97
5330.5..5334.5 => 4.97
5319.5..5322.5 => 5.10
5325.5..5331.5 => 3.88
